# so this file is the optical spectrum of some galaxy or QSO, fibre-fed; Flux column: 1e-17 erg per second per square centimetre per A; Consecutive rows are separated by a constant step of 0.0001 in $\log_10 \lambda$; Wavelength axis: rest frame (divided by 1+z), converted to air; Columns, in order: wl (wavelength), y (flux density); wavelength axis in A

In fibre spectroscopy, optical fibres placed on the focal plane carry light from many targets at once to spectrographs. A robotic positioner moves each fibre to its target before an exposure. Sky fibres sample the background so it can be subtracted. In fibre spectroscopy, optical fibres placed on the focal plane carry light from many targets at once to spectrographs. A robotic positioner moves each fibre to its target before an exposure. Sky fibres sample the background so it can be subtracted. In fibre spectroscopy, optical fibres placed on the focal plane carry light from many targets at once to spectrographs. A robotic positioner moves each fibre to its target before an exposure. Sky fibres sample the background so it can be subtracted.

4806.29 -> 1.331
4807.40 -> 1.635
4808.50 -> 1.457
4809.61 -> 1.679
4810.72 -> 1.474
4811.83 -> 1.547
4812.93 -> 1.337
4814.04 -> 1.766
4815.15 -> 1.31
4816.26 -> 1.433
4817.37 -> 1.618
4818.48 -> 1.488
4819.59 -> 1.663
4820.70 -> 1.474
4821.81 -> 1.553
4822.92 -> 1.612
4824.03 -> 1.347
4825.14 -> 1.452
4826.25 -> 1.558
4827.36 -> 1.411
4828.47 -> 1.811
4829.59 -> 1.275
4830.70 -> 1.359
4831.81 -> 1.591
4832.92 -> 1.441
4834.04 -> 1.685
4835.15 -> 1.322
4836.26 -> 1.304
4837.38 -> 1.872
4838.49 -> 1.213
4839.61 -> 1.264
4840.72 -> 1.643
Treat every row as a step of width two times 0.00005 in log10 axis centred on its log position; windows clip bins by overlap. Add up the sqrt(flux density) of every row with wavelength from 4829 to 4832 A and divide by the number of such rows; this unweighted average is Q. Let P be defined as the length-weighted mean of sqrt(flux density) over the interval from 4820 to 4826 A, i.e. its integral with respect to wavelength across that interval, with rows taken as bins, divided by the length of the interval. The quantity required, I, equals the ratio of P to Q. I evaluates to 1.03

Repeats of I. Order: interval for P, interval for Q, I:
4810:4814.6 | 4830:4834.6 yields 1.01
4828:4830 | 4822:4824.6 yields 1.02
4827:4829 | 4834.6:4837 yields 1.11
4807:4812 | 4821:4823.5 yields 0.99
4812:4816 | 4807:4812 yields 0.97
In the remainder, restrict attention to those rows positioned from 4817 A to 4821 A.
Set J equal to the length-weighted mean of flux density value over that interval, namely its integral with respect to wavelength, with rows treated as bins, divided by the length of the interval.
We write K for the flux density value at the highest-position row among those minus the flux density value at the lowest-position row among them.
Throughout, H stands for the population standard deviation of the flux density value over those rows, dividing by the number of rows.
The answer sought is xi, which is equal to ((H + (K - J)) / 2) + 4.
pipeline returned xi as 3.19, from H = 0.08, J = 1.563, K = -0.14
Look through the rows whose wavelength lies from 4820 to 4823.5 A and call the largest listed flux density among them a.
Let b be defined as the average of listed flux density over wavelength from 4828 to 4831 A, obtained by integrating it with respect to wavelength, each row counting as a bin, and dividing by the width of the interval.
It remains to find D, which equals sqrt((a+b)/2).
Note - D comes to 1.24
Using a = 1.612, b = 1.48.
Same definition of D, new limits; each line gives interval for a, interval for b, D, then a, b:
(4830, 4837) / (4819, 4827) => 1.27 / 1.685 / 1.52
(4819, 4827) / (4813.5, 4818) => 1.26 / 1.663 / 1.53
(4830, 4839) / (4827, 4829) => 1.32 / 1.872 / 1.63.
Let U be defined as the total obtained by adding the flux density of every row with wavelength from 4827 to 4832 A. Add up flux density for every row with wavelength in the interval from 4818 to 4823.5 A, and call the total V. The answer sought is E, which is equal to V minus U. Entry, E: 0.34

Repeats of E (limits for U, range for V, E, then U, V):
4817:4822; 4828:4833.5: -0.32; 7.80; 7.48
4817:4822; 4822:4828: -0.42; 7.80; 7.38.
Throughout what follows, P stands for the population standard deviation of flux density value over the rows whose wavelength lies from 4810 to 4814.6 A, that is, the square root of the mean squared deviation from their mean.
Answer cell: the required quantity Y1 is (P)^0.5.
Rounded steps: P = 0.155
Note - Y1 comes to 0.39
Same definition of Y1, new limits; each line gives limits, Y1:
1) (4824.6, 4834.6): 0.40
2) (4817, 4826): 0.31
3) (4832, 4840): 0.48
